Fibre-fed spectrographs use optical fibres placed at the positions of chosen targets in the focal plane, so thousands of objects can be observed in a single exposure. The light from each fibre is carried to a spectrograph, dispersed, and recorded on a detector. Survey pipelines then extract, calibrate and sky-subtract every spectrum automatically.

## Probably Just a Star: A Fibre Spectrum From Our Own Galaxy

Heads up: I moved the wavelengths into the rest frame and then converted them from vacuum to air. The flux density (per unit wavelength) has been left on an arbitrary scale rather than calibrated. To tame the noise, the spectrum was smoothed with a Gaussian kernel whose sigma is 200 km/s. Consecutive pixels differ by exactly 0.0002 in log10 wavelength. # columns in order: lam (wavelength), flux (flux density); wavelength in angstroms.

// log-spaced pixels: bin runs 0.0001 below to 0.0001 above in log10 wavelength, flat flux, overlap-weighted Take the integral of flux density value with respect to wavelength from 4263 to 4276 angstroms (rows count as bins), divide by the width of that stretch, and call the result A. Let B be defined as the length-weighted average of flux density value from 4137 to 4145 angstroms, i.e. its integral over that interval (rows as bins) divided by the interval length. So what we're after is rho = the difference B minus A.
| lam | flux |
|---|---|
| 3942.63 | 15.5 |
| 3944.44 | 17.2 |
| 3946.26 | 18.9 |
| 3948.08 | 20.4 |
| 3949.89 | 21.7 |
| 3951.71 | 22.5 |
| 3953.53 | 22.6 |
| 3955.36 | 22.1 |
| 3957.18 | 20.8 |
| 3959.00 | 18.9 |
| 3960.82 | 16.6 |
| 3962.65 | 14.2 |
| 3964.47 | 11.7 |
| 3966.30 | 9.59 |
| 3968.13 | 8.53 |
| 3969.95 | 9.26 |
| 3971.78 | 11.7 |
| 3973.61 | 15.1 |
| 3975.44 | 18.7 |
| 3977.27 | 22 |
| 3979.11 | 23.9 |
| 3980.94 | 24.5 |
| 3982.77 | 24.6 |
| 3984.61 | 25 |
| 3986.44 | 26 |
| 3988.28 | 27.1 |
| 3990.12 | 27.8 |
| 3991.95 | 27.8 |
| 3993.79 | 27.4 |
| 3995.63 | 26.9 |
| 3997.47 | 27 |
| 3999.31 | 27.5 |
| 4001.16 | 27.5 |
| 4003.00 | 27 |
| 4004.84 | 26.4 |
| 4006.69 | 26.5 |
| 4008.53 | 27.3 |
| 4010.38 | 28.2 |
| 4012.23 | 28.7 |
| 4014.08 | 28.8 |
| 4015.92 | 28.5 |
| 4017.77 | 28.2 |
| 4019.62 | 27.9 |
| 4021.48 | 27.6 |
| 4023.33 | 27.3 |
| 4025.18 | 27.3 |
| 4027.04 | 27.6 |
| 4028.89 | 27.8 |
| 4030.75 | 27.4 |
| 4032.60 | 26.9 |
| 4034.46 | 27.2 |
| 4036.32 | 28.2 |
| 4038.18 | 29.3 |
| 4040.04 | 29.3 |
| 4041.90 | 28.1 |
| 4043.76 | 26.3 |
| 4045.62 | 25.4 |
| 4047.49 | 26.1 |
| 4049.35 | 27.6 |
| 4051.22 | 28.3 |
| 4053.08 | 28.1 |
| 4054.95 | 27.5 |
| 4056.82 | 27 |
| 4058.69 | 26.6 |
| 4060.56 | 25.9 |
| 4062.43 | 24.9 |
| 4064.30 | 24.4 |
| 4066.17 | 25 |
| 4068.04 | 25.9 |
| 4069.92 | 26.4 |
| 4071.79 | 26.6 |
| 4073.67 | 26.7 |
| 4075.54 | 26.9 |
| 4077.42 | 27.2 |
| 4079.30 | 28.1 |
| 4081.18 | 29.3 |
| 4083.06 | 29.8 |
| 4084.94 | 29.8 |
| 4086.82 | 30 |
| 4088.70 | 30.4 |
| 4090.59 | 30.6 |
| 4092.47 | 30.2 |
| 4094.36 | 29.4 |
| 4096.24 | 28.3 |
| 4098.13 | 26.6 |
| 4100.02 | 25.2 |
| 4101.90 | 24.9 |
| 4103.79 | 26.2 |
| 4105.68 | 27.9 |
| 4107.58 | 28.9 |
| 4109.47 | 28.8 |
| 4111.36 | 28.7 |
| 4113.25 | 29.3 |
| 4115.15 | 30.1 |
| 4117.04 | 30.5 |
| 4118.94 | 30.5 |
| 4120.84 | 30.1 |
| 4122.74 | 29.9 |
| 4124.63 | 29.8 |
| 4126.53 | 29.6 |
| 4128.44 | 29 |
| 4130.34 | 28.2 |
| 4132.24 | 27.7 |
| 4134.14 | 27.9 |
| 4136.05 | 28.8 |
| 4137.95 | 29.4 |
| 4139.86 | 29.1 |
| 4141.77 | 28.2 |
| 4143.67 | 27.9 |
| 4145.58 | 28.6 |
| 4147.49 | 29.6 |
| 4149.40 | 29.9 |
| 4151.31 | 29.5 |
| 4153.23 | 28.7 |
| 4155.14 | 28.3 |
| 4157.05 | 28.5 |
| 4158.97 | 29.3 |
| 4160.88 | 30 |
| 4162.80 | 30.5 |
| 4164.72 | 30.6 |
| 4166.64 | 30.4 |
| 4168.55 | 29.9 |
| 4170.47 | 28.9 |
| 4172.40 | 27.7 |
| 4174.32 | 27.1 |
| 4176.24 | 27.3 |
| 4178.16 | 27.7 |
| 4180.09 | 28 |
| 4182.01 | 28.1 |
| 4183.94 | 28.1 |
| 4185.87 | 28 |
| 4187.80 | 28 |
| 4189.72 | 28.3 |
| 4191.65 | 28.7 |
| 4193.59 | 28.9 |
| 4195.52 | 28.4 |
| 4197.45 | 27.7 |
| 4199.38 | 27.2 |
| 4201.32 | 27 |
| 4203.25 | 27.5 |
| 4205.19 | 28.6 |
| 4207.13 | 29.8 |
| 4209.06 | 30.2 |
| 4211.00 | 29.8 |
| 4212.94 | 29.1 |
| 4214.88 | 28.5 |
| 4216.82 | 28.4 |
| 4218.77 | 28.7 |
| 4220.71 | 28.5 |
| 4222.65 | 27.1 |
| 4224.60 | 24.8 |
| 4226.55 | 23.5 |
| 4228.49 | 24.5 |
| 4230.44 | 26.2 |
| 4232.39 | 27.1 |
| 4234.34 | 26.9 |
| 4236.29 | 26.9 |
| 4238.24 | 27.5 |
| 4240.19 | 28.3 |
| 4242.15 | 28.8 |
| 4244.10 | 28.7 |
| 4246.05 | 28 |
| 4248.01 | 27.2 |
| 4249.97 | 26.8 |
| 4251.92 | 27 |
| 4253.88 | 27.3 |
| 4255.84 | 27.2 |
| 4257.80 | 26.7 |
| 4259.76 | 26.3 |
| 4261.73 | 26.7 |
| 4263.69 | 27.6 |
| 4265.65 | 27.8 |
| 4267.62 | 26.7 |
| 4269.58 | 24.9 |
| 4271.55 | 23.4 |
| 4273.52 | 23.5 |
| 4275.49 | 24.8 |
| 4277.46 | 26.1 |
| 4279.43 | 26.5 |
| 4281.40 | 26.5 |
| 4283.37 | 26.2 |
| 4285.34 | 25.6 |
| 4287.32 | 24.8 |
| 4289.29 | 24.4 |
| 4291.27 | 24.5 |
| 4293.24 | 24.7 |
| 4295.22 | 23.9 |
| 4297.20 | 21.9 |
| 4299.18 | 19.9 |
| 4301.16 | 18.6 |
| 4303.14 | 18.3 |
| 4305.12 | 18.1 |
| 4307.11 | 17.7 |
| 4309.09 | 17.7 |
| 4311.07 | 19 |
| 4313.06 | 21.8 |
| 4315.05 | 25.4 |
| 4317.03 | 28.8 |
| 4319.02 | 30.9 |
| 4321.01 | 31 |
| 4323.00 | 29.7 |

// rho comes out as 3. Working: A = 26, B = 28.7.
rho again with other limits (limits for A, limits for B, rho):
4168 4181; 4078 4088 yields 1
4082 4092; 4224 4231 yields -5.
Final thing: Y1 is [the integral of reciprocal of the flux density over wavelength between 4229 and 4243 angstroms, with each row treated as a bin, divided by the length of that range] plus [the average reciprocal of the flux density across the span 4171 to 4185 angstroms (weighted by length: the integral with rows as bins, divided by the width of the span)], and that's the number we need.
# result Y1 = 0.0727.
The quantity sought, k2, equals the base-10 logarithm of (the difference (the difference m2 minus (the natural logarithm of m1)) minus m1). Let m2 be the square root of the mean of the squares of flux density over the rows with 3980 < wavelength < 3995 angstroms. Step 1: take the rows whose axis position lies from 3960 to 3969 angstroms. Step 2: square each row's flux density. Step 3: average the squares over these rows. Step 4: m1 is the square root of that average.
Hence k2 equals 1.1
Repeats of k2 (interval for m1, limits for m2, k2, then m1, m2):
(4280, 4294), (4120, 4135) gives -0.3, 25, 29.0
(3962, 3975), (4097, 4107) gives 1.1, 12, 26.2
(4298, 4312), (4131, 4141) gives 0.9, 18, 28.6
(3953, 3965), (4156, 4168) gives 0.9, 19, 29.9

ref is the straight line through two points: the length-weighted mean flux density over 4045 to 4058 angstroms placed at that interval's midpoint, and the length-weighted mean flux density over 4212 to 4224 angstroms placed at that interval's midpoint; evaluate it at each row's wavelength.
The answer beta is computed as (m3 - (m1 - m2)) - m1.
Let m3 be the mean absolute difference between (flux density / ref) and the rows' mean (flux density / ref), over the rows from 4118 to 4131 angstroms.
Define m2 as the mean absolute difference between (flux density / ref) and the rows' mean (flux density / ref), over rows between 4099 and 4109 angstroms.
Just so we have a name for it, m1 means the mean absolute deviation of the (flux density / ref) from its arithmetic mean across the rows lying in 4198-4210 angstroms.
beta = -0.01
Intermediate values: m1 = 0.040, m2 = 0.051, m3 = 0.02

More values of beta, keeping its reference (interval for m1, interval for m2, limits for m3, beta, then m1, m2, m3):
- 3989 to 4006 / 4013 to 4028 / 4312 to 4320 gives 0.10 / 0.015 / 0.018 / 0.11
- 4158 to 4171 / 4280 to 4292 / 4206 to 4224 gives 0.02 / 0.018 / 0.027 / 0.03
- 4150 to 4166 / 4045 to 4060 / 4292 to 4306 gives 0.06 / 0.026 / 0.029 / 0.08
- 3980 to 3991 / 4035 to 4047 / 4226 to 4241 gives 0.01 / 0.042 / 0.048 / 0.04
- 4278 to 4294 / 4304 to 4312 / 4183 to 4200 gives -0.03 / 0.029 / 0.015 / 0.01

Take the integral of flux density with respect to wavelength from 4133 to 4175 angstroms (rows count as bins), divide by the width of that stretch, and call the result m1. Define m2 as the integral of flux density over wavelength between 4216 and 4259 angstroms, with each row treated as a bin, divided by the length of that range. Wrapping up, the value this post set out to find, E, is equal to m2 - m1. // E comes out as -2.0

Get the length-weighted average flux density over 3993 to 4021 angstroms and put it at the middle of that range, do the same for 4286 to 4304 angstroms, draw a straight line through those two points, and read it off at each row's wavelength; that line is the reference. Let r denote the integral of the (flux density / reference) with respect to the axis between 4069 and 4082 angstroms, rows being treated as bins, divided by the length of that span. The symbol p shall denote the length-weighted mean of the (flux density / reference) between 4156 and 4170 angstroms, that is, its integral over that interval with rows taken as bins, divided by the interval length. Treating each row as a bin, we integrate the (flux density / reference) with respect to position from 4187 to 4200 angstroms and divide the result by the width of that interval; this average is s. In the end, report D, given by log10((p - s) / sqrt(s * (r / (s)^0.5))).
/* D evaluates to -1.4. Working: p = 1.20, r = 1.0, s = 1.16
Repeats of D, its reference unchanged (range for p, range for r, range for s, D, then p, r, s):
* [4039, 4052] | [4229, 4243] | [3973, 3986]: -0.7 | 1.02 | 1.2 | 0.79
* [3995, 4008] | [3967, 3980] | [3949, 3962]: -0.4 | 0.97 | 0.5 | 0.72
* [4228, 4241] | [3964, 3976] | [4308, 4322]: -1.7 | 1.14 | 0.4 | 1.13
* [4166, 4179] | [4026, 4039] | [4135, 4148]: -2.0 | 1.15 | 1.0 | 1.14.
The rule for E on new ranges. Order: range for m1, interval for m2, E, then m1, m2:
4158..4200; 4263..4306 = -4.6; 28.6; 24.0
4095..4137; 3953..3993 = -9.0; 28.5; 19.5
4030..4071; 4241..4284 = -0.3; 26.9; 26.6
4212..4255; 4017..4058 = 0.3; 27.3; 27.6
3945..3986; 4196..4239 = 9.1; 18.4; 27.5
